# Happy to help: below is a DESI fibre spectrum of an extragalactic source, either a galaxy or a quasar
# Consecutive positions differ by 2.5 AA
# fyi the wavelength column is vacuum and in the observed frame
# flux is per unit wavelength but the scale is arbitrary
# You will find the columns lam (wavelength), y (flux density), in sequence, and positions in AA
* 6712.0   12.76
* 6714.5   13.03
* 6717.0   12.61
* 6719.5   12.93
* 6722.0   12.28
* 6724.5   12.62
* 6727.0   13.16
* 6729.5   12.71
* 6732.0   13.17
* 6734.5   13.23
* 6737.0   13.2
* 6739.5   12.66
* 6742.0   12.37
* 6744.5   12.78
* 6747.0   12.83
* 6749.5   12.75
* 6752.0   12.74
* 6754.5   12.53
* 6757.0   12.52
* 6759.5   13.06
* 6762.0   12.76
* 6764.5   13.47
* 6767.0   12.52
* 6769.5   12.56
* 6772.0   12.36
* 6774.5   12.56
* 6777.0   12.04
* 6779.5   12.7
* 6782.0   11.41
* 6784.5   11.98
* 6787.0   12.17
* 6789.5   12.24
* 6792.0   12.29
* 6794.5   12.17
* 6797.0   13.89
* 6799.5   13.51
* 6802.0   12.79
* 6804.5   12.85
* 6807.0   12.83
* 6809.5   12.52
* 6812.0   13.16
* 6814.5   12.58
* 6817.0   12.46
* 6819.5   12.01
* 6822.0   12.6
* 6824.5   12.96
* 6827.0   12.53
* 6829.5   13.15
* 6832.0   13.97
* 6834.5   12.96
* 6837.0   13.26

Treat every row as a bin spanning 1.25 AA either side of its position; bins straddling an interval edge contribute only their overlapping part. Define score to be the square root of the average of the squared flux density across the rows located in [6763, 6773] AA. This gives 12.7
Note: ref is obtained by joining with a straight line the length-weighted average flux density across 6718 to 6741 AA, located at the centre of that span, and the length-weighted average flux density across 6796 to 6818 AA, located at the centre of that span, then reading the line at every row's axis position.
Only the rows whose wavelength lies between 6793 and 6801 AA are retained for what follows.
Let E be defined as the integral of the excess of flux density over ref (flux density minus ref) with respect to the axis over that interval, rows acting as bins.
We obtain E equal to 1.7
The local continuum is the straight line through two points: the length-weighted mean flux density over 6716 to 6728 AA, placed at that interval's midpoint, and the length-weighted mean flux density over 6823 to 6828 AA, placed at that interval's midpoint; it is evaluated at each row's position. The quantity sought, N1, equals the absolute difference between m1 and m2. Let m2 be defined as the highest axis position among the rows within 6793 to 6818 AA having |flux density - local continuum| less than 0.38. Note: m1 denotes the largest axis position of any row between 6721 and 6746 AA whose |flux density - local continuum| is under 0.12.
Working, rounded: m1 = 6744.5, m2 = 6817.0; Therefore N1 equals 72.5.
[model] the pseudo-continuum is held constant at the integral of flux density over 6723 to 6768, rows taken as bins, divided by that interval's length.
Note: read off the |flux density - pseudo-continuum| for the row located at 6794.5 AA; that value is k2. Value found 0.67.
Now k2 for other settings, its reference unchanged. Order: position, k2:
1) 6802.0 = 0.05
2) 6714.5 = 0.19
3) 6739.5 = 0.18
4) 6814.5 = 0.26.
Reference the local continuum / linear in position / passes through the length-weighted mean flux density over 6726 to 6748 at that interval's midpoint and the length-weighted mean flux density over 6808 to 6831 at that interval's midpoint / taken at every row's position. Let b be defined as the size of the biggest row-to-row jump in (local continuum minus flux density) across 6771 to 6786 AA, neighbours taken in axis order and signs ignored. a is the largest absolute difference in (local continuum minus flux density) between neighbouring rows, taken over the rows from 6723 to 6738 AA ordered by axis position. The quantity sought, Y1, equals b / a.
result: 2.3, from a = 0.55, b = 1.28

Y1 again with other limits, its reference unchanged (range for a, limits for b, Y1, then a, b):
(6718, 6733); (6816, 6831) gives 1.0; 0.64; 0.63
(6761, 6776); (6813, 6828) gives 0.6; 0.94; 0.60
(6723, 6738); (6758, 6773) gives 1.7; 0.55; 0.94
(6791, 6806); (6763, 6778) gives 0.5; 1.73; 0.94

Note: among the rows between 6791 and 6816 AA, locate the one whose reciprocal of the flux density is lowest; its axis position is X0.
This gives 6797.0 AA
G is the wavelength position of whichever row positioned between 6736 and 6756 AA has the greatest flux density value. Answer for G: 6737.0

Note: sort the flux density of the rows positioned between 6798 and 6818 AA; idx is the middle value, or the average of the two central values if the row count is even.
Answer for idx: 12.8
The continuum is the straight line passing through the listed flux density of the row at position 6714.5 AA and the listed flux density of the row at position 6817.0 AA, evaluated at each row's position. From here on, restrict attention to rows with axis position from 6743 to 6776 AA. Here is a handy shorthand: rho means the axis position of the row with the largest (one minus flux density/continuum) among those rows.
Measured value 6772.0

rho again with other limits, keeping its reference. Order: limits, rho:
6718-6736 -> 6722.0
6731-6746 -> 6742.0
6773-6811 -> 6782.0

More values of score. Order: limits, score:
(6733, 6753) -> 12.8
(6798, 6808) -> 13.0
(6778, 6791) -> 12.1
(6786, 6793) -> 12.2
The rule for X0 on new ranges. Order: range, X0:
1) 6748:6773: 6764.5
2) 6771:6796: 6779.5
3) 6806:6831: 6812.0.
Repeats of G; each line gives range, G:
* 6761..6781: 6764.5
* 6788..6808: 6797.0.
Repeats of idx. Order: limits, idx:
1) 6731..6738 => 13.2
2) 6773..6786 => 12.0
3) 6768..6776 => 12.6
